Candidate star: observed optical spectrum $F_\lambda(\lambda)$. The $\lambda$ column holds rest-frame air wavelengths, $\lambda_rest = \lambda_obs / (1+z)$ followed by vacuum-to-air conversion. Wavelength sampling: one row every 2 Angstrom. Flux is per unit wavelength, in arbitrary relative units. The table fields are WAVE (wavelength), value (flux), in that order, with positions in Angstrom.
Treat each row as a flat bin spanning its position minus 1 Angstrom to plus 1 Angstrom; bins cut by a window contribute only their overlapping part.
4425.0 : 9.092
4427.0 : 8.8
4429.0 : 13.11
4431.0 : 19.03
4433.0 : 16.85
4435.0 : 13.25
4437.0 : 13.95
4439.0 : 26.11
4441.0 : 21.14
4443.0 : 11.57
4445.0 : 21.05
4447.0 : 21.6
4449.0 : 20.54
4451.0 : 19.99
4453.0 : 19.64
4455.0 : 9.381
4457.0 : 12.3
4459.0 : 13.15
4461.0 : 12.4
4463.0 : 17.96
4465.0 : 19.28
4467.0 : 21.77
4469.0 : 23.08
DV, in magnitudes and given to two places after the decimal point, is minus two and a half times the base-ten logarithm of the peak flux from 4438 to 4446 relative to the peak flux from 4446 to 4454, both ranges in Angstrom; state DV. -0.21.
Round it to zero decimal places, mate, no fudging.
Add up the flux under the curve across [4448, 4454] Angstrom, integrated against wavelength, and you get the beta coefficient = 120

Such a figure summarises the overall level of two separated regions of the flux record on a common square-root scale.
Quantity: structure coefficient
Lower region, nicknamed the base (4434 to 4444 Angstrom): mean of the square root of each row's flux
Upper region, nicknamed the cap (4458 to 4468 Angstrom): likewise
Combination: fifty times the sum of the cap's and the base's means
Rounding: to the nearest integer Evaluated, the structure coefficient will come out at 409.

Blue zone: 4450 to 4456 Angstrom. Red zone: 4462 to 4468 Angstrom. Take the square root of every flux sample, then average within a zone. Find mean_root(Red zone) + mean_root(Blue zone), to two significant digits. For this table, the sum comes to 8.4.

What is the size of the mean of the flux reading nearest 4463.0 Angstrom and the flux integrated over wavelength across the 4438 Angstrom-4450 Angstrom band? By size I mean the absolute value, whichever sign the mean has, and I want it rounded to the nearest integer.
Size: 131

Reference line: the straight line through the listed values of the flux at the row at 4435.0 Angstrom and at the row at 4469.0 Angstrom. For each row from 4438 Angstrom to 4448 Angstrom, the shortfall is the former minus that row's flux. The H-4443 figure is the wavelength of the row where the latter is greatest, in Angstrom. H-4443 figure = 4443.0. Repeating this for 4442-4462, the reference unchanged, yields 4455.0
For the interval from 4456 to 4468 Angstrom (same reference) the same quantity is 4461.0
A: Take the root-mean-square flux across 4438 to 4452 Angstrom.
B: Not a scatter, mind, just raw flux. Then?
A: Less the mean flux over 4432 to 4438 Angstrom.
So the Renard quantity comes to 6.0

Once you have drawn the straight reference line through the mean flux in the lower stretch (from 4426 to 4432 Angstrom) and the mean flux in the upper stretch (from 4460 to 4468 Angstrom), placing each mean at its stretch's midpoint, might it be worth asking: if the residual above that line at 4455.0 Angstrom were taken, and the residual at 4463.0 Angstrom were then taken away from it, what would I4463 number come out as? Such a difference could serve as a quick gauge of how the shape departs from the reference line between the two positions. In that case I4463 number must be -8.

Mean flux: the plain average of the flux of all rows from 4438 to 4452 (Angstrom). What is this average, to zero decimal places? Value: 20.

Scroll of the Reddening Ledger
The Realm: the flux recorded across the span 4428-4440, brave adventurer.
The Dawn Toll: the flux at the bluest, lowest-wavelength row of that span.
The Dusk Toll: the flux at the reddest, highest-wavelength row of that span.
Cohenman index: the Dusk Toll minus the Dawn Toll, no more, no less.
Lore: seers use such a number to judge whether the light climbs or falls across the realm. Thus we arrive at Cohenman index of 13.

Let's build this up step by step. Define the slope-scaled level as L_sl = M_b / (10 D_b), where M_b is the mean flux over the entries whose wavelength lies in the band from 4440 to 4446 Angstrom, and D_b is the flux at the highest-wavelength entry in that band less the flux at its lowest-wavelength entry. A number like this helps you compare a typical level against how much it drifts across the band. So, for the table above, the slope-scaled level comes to -19.9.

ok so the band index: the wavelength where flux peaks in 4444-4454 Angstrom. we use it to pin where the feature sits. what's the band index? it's 4447.0 Angstrom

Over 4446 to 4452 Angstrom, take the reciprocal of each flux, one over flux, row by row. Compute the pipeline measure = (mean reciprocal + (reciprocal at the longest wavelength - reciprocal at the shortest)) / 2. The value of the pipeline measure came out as 0.026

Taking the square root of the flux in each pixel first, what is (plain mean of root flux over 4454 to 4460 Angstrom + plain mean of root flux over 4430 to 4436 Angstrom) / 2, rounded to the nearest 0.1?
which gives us 3.7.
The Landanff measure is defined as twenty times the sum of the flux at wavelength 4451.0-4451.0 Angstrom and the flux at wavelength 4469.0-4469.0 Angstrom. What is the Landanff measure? 861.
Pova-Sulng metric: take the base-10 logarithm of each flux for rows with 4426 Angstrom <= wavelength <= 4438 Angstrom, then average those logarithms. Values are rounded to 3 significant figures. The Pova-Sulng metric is 1.14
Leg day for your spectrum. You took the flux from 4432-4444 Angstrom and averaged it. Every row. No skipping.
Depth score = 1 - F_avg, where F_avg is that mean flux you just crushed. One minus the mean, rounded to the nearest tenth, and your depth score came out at -16.1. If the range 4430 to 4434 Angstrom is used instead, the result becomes -16.9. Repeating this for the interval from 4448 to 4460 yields -14.8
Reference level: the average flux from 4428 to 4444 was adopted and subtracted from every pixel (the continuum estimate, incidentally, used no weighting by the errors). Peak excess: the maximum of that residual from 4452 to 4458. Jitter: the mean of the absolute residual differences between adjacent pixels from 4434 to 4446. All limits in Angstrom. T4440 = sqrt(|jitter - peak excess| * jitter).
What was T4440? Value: 5.8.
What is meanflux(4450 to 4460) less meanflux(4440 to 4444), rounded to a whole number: -1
